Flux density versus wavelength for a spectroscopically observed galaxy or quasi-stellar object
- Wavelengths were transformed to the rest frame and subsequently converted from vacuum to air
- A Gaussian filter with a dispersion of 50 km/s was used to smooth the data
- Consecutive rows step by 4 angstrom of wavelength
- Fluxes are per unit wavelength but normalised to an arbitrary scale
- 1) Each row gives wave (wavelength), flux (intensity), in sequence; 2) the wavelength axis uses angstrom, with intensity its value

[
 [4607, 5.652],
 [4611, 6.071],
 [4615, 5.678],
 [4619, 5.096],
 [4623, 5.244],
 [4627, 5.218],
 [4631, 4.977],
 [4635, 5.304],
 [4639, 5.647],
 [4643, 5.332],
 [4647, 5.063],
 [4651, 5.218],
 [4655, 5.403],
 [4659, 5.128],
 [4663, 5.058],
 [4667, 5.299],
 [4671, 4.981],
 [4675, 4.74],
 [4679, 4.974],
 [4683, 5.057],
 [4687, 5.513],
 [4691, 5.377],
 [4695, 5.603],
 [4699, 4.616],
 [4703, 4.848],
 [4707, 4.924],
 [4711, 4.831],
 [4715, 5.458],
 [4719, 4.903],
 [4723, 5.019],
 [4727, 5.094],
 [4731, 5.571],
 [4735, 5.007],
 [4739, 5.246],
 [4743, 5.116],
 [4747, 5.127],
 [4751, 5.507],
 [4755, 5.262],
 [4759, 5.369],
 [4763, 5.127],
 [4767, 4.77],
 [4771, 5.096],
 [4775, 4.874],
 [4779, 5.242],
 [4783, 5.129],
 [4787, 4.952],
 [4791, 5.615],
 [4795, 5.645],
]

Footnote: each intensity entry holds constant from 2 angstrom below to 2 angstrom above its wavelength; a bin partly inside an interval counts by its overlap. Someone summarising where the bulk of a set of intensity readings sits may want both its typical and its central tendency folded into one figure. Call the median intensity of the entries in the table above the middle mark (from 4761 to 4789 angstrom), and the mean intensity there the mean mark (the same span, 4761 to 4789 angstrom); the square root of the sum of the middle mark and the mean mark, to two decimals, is 3.18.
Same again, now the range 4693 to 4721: 3.15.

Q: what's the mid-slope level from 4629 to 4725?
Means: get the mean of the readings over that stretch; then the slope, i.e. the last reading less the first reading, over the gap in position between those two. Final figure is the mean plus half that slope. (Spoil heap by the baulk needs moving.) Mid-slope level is 5.14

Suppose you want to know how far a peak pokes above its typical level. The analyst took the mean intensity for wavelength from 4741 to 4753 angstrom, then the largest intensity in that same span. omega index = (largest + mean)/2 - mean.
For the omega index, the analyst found 0.13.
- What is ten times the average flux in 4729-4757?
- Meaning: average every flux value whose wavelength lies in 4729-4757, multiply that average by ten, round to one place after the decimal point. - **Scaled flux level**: 52.6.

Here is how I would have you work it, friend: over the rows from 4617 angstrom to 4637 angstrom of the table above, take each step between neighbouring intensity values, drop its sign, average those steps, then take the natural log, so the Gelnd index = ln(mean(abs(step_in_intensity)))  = -1.68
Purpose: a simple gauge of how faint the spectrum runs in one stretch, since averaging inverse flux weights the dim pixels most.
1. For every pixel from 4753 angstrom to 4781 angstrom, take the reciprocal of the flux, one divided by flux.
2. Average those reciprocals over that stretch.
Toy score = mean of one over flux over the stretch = 0.196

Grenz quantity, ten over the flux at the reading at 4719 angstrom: 2.04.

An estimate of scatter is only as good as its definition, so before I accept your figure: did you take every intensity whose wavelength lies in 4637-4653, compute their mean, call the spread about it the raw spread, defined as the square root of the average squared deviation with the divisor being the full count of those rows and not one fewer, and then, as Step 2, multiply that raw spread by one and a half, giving 0.32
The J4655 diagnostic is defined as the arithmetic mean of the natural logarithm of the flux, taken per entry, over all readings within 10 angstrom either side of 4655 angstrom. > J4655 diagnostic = 1.64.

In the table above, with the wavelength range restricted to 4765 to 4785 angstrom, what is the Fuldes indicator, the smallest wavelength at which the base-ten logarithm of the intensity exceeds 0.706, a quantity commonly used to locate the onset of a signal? 4771 angstrom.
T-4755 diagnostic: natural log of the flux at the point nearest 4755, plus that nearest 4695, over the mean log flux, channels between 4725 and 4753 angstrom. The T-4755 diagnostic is 2.04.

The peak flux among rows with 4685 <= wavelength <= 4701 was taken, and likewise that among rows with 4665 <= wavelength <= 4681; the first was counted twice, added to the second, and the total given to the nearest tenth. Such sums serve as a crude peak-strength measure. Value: 16.5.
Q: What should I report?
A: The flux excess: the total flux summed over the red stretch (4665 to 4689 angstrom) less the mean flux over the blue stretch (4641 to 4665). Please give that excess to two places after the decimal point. 25.36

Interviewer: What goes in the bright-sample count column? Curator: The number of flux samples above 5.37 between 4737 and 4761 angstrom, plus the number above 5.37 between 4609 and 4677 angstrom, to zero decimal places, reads 5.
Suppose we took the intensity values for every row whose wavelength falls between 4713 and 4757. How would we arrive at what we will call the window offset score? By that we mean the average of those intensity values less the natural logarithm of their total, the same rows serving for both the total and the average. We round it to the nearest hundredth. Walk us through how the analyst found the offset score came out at 1.16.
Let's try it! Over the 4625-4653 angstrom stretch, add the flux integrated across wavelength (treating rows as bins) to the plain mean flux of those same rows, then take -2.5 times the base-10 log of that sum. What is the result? -5.5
